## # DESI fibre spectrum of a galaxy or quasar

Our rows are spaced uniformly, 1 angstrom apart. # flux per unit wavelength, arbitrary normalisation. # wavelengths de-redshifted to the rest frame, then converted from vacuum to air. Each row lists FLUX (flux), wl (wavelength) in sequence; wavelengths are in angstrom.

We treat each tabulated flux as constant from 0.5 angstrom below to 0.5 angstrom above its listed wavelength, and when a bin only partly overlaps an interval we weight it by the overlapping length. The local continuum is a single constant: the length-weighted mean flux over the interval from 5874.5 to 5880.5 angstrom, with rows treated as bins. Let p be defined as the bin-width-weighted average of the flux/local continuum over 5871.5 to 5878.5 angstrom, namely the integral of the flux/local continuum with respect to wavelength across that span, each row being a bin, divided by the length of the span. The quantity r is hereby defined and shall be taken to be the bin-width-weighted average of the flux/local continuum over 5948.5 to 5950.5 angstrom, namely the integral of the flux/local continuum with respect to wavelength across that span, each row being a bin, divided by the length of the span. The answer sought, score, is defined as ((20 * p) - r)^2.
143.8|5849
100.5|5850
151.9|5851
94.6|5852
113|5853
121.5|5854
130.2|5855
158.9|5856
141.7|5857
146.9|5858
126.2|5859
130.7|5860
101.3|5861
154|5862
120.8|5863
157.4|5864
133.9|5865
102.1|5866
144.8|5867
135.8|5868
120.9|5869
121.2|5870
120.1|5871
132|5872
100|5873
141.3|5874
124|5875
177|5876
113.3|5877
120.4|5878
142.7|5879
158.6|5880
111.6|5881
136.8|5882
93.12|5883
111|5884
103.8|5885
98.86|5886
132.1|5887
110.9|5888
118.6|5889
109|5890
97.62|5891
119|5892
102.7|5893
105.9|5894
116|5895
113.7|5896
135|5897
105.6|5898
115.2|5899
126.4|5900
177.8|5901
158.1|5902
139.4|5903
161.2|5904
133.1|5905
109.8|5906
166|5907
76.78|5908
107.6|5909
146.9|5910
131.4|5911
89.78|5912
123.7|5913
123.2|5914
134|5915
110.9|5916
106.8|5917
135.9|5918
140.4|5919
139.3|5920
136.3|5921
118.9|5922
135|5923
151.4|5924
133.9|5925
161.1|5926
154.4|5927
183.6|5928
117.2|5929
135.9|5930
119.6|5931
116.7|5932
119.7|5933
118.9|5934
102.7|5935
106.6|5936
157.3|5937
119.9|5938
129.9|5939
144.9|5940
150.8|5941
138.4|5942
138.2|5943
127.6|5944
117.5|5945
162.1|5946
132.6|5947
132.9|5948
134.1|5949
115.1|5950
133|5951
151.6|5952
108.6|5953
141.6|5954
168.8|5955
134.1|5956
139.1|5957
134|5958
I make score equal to 314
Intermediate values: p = 0.93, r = 0.89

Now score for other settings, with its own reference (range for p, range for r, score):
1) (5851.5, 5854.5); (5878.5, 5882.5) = 218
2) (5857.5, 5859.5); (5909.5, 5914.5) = 350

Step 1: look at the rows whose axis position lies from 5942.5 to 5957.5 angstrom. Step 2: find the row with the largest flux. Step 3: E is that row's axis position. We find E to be 5955 angstrom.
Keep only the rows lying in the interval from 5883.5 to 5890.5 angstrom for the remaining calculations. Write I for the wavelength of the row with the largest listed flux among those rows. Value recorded 5887 angstrom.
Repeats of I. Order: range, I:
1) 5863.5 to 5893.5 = 5876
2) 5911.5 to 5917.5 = 5915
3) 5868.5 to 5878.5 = 5876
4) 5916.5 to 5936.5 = 5928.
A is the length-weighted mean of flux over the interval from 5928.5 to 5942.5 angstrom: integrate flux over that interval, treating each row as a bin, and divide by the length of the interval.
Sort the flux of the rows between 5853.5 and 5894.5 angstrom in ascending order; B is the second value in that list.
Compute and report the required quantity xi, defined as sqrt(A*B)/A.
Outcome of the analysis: 0.88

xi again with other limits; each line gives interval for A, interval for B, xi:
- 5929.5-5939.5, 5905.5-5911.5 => 0.94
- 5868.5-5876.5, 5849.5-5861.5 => 0.88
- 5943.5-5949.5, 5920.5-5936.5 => 0.89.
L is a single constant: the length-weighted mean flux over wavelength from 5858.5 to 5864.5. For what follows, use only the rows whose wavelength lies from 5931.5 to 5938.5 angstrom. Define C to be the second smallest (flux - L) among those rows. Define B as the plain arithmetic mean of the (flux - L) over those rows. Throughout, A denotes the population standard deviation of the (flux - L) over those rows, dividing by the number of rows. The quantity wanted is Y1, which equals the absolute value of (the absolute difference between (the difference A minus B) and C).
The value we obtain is 53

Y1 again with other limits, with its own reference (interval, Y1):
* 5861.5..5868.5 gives 25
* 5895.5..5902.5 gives 41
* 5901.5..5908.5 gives 49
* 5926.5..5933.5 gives 34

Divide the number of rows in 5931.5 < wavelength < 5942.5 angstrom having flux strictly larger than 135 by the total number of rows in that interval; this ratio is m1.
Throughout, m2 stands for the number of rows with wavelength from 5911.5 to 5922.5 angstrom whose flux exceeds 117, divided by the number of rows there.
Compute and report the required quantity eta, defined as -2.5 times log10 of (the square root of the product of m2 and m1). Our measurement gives 0.7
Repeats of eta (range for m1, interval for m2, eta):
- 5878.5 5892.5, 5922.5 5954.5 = 0.9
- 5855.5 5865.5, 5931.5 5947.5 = 0.5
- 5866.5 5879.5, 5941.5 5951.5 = 0.6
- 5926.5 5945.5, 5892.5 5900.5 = 1.2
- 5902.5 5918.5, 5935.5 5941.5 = 0.7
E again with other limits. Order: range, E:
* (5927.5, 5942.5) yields 5928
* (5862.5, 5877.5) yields 5876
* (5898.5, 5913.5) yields 5901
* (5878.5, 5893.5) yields 5880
